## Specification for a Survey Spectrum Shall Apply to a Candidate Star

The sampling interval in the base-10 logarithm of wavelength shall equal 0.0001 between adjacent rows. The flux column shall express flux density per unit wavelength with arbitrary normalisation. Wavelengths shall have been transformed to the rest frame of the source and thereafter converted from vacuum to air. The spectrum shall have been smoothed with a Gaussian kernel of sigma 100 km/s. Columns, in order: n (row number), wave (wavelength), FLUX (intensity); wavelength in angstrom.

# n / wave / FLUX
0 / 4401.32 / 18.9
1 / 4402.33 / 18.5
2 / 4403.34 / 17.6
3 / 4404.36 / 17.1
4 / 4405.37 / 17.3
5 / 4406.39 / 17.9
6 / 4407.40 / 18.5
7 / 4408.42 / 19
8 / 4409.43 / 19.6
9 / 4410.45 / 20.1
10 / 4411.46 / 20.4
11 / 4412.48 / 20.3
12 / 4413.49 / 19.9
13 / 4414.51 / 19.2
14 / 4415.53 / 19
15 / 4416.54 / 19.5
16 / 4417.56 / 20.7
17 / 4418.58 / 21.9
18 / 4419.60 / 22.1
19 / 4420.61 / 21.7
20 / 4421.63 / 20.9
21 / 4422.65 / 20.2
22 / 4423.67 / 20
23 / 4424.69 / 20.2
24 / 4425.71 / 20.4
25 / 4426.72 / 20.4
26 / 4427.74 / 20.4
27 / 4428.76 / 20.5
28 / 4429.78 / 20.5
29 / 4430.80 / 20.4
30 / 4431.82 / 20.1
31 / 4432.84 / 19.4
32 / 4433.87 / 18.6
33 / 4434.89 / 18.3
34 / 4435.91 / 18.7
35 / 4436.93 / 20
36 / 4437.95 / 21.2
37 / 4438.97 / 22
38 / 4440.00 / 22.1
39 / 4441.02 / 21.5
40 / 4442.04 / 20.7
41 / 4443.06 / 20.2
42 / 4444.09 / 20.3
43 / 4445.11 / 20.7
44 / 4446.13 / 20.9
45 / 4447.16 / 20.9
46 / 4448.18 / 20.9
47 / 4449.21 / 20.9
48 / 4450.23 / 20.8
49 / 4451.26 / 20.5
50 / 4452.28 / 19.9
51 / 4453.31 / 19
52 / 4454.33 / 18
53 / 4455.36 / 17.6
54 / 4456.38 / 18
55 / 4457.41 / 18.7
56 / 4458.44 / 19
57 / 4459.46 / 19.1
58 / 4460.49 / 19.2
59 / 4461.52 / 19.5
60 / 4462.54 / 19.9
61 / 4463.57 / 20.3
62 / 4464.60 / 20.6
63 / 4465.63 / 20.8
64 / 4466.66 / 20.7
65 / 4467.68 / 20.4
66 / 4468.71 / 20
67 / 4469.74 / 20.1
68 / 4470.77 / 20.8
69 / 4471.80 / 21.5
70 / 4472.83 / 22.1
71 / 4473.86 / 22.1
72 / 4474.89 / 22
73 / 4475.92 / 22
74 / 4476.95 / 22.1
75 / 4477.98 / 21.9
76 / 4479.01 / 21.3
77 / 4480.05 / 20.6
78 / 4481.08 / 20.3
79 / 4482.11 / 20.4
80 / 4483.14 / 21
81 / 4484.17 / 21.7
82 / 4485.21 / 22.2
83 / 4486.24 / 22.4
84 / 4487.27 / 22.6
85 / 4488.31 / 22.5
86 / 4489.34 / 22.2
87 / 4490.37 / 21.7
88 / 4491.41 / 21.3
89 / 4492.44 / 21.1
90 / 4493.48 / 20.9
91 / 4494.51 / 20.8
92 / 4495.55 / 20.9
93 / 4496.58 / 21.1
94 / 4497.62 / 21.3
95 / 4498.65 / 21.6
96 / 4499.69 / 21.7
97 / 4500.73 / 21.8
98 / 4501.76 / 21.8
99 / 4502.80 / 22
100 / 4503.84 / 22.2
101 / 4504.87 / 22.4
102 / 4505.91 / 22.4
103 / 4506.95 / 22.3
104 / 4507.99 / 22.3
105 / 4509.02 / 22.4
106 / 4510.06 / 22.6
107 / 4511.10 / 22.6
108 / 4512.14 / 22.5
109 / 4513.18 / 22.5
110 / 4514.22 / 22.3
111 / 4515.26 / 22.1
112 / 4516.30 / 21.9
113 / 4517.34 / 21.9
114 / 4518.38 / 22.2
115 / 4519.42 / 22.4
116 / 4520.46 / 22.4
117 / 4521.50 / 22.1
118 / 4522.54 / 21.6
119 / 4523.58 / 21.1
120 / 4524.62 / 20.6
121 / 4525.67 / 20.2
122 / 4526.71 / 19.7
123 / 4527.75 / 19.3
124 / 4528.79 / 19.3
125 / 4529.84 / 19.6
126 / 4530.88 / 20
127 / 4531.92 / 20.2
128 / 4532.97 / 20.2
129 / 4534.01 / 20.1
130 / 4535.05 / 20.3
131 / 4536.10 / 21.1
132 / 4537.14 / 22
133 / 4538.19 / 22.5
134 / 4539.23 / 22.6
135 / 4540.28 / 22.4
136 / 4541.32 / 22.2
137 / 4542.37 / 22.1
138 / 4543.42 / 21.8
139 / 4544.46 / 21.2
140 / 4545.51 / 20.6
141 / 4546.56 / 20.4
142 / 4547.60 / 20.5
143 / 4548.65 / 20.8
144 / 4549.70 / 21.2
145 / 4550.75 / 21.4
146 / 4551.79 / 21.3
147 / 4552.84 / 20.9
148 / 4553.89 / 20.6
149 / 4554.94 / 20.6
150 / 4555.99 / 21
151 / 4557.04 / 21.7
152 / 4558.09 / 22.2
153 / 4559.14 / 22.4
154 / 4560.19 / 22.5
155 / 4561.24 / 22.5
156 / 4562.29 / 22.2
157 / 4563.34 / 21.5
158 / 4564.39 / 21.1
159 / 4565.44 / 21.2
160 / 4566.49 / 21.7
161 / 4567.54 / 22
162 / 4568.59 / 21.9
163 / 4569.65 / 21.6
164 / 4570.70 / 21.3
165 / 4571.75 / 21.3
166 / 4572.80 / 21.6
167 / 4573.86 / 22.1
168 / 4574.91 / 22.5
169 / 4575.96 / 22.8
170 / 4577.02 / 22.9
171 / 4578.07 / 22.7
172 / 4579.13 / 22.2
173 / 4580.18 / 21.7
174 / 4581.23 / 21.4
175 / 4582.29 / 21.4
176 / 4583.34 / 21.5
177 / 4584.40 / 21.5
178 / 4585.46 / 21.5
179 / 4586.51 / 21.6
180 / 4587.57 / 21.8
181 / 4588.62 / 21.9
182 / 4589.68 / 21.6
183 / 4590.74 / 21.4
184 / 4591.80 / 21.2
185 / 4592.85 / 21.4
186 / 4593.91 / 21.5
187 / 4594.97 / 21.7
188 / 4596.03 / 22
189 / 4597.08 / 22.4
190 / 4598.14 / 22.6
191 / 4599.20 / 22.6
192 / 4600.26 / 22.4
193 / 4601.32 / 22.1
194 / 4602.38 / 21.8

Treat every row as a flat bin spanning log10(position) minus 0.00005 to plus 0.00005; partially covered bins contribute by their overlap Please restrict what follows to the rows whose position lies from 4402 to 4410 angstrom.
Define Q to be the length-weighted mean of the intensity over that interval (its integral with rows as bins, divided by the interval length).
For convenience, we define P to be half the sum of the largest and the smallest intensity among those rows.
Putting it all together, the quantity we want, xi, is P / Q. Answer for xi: 1.009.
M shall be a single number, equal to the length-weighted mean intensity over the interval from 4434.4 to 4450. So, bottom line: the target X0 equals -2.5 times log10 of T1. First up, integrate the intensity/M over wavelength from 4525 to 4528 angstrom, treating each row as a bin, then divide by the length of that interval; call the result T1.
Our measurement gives 0.05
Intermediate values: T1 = 0.96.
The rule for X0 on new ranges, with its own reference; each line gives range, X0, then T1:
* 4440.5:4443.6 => -0.01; 1.01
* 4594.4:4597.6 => -0.07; 1.07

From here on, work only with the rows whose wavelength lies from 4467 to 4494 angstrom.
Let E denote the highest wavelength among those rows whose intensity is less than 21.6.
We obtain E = 4493.48 angstrom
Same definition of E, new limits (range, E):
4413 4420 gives 4417.56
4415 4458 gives 4457.41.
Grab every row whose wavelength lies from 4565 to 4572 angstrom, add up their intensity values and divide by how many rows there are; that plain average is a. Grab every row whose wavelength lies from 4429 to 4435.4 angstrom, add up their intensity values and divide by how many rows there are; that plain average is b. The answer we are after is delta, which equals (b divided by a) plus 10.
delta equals 10.9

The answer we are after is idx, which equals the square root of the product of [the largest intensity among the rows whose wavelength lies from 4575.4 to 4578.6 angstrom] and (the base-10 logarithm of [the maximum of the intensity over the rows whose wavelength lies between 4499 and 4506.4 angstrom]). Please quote 5.56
